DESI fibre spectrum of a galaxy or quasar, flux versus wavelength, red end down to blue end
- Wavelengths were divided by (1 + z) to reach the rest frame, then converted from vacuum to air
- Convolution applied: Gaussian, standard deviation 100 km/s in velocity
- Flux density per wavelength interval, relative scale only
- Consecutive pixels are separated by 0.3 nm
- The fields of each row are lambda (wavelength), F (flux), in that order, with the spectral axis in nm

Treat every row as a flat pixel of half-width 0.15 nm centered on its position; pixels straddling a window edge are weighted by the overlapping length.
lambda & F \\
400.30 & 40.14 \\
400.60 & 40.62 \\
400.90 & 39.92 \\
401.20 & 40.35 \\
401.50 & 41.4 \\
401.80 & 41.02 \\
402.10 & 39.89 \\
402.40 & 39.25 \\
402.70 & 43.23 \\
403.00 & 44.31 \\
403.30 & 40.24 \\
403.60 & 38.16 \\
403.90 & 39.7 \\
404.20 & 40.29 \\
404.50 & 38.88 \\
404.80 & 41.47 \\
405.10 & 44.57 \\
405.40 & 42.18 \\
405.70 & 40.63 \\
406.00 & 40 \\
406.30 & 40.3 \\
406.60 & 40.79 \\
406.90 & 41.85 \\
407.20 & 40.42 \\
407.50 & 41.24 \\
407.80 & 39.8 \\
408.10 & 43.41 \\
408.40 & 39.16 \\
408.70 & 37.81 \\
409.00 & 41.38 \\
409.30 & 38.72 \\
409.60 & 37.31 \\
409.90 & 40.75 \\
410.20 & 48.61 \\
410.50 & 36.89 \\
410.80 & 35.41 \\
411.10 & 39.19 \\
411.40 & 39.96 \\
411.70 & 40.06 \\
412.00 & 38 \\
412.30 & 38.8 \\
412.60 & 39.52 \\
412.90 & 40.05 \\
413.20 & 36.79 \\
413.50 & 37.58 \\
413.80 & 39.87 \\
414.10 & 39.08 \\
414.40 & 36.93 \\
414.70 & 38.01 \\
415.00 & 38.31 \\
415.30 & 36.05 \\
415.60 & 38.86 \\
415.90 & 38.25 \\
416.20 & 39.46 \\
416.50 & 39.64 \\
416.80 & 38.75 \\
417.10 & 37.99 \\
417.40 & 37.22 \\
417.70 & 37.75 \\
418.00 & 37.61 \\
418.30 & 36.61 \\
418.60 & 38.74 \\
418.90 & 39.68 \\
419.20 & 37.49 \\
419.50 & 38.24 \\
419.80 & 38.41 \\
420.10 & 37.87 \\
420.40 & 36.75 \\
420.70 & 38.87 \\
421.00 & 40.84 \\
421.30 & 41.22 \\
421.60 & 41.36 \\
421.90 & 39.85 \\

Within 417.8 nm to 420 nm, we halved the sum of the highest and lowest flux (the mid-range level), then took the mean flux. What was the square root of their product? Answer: 38.1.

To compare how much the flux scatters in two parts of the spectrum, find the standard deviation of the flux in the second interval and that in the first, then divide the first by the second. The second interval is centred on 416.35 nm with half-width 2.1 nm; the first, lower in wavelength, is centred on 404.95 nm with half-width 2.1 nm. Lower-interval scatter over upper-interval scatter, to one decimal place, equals 1.8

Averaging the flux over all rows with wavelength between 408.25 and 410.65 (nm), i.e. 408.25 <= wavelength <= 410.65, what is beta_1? 40.1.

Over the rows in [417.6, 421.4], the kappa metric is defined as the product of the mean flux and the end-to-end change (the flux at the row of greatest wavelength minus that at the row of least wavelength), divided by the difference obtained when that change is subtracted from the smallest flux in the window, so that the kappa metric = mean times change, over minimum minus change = 4.0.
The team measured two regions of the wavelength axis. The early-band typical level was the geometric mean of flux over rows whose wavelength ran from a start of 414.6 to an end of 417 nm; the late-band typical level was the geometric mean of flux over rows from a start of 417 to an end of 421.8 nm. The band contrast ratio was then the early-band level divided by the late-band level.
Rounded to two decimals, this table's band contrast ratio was 1.00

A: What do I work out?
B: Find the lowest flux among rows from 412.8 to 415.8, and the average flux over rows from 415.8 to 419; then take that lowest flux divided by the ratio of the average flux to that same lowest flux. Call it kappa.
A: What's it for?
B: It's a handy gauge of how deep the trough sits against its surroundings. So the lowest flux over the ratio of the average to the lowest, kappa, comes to 33.9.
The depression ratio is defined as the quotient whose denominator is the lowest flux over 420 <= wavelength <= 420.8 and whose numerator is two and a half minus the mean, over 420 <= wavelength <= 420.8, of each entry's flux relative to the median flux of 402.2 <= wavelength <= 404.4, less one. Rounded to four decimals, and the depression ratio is 0.0697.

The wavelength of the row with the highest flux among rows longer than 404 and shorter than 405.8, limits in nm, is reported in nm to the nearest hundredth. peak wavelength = 405.10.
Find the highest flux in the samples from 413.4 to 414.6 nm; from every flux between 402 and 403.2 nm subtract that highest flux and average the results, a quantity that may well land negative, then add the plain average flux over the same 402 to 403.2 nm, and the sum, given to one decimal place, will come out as 43.5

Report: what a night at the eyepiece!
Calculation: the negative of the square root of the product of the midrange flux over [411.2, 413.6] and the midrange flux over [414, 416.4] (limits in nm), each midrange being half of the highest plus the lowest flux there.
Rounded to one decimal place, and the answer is -38.1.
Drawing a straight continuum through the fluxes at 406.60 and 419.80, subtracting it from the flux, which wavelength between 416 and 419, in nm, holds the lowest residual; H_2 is 418.30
